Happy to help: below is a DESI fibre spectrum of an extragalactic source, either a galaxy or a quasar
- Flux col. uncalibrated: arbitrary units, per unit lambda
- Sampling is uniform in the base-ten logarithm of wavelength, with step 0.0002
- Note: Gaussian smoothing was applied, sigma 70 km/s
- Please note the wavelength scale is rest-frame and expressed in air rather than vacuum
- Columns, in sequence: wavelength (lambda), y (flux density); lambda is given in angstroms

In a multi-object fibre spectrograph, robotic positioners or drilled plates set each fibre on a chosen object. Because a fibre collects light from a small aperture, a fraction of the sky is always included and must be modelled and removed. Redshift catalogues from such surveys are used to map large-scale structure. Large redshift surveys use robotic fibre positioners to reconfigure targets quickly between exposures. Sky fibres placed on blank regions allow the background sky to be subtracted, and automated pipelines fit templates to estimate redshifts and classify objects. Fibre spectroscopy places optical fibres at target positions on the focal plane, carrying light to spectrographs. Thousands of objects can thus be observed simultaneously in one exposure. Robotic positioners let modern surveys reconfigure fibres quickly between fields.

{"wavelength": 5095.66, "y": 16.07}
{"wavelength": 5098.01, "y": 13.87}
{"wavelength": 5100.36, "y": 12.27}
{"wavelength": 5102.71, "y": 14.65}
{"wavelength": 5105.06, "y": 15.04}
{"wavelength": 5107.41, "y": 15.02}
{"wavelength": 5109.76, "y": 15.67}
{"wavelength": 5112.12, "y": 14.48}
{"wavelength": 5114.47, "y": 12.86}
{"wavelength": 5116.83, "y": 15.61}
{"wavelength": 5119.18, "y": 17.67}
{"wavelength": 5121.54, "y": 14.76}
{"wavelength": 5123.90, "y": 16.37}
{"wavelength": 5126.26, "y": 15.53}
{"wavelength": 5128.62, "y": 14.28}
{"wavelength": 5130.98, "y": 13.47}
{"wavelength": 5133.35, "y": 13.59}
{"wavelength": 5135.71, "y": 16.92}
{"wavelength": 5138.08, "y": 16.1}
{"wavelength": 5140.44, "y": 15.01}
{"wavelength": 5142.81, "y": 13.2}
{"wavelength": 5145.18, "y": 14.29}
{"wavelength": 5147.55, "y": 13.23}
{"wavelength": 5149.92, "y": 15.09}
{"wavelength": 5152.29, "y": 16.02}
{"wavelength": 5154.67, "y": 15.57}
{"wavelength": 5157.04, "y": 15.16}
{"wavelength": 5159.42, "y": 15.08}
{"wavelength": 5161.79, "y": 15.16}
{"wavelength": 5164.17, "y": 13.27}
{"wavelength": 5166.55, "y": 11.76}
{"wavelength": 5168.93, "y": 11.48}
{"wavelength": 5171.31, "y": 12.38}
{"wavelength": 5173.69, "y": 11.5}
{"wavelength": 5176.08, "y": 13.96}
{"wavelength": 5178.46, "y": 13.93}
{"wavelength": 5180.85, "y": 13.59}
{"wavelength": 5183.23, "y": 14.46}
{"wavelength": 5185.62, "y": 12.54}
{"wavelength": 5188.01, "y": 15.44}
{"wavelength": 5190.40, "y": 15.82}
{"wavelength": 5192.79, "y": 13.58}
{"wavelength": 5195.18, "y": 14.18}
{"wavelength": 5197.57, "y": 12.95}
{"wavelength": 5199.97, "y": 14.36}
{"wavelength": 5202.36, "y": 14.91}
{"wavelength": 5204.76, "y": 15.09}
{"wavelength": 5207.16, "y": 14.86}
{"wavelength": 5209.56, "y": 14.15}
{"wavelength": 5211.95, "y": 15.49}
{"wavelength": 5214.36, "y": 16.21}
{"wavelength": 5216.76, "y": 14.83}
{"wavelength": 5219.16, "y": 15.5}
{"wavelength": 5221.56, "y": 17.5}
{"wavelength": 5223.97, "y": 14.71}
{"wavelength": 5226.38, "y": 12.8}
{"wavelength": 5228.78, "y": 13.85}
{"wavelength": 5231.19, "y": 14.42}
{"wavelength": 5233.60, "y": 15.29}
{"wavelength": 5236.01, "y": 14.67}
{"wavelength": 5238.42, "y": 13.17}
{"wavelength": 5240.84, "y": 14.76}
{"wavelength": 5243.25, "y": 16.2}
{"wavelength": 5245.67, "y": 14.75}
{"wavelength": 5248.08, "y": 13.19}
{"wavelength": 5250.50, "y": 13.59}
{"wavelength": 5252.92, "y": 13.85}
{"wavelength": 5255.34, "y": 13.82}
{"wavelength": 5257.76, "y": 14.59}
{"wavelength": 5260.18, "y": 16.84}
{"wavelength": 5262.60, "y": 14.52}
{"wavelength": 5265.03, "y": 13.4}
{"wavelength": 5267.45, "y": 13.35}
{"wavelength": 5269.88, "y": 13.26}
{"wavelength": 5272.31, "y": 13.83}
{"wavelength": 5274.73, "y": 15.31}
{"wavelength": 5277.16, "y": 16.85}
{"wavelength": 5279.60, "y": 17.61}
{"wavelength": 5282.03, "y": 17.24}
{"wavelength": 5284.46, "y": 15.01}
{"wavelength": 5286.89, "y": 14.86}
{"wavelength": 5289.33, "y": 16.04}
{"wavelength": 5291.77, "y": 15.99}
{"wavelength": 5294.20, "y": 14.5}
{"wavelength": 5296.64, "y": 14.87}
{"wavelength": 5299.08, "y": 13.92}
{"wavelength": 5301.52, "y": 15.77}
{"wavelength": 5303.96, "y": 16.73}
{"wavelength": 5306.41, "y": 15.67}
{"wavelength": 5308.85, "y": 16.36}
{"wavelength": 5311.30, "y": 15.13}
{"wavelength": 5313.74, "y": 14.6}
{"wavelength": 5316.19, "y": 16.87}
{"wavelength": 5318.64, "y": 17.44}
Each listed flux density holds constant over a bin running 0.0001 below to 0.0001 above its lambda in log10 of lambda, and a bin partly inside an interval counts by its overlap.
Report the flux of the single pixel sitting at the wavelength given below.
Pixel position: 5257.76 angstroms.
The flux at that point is 14.59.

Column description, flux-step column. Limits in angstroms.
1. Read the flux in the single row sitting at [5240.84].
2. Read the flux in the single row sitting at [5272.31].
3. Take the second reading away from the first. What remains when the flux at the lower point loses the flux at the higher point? 0.9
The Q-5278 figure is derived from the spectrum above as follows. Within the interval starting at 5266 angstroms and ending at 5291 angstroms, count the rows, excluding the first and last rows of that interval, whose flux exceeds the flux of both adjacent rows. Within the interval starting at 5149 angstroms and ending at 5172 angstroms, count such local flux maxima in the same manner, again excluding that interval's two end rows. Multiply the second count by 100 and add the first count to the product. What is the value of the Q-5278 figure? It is 201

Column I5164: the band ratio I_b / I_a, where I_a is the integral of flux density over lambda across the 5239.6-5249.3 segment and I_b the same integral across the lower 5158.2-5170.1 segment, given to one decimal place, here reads 1.1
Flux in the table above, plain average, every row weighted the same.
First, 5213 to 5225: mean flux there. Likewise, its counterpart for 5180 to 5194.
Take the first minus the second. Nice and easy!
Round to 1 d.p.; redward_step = 1.5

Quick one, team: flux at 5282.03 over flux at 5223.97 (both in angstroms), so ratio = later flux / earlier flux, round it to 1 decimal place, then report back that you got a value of 1.2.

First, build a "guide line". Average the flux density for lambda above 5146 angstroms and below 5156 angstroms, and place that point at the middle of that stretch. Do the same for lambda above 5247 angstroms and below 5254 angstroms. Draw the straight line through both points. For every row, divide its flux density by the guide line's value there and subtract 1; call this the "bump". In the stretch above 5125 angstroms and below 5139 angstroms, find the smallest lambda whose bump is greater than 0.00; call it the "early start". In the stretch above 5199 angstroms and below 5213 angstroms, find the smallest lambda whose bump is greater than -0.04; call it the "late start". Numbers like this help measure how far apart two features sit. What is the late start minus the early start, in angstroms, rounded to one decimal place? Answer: 73.7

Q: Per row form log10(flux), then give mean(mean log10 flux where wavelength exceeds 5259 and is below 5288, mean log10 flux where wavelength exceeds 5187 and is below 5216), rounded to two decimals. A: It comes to 1.17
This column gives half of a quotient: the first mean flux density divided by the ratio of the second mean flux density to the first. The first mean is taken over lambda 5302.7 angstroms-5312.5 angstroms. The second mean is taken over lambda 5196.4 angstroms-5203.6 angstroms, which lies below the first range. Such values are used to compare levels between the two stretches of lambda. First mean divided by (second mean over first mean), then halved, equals 9.1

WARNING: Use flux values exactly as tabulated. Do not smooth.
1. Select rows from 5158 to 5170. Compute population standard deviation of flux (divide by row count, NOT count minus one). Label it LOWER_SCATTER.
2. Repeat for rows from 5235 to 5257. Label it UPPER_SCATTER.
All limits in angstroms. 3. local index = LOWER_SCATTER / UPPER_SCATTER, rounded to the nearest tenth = 1.7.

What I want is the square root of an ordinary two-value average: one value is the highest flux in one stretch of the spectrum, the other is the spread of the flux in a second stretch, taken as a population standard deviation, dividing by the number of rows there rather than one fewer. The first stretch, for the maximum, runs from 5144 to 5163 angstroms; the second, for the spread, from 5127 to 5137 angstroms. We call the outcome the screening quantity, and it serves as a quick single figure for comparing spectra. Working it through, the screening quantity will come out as 2.95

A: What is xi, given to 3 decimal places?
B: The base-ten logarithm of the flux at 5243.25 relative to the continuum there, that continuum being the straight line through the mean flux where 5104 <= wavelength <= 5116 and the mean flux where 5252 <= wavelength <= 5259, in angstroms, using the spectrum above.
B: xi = 0.059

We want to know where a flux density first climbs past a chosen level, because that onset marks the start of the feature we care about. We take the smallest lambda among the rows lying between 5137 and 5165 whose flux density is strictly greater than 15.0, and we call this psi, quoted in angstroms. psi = 5138.08 angstroms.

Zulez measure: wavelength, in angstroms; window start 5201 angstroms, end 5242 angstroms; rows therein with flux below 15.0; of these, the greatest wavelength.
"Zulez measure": 5240.84 angstroms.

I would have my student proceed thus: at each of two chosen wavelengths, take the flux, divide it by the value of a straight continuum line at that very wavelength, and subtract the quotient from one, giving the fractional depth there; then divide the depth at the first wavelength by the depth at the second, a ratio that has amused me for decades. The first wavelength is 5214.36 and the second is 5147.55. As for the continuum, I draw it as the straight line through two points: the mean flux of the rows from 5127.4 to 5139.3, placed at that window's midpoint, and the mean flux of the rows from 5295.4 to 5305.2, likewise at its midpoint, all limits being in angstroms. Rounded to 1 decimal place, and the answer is -0.7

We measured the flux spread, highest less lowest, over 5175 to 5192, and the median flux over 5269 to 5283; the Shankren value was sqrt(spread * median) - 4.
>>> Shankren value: 3.3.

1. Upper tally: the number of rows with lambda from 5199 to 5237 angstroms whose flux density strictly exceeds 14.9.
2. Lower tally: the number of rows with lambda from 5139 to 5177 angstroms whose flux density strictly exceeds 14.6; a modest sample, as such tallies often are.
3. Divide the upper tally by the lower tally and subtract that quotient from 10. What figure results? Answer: 9.0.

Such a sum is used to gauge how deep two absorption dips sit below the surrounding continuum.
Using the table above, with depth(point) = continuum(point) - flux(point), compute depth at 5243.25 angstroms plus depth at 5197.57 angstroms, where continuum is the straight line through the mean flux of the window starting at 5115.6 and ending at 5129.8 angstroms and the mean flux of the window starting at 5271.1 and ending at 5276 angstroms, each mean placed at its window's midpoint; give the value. 0.8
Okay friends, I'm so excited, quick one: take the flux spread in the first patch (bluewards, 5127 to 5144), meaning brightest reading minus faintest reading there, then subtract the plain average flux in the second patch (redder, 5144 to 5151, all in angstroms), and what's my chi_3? -10.5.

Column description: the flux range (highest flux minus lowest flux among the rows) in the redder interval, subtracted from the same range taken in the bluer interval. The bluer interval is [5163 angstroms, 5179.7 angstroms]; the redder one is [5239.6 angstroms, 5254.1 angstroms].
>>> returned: -0.5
